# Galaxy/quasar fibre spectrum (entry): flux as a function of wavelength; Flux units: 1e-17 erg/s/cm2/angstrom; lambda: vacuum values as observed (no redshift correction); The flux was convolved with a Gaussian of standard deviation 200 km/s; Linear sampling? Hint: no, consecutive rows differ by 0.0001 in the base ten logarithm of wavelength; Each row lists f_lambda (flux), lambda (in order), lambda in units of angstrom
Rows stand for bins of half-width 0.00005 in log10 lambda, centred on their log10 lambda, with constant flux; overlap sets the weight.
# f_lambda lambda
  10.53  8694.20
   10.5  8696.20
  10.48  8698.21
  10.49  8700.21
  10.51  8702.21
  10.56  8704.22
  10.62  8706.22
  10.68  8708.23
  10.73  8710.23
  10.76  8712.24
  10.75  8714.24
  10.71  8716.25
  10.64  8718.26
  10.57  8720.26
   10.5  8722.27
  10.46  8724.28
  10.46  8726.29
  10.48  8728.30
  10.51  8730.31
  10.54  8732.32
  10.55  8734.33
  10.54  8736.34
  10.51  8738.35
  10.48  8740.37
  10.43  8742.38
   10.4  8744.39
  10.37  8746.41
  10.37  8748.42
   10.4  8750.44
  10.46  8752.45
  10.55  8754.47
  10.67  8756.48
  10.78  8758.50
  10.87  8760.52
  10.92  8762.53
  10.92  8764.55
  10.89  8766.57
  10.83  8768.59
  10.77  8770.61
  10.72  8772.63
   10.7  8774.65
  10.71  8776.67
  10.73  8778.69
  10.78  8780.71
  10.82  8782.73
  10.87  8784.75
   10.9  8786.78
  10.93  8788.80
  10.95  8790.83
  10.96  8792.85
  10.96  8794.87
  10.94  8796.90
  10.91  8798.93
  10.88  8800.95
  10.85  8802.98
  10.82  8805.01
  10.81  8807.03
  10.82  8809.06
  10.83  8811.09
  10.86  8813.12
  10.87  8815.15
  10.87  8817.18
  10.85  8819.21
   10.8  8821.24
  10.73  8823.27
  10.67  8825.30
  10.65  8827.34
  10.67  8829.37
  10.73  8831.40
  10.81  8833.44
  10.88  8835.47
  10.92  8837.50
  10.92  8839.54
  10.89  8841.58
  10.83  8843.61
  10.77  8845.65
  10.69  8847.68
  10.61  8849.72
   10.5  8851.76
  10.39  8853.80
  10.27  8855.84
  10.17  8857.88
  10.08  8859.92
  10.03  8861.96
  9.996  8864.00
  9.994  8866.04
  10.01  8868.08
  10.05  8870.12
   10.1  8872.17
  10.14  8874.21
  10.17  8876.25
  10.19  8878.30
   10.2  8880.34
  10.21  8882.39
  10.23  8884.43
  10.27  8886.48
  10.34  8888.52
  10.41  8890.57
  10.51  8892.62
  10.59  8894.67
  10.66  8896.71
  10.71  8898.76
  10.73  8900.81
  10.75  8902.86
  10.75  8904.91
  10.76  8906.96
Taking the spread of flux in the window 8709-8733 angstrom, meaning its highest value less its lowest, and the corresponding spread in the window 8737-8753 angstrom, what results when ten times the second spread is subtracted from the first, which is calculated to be -1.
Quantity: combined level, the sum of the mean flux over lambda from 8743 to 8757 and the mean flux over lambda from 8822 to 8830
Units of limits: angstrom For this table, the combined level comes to 21.14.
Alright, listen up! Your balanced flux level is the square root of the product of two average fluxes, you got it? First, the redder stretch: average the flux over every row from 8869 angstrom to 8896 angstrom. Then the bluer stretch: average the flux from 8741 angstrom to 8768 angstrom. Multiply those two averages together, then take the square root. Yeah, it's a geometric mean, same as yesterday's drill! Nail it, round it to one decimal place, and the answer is 10.4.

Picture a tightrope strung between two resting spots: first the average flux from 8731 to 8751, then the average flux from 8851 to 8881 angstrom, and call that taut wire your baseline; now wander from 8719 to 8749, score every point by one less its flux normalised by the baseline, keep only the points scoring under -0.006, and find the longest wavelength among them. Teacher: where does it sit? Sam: 8736.34 angstrom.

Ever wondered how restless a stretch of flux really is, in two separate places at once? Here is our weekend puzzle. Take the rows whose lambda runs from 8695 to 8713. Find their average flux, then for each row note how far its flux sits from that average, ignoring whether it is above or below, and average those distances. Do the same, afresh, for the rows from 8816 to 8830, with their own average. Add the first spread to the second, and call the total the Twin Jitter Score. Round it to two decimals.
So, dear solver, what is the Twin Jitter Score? 0.17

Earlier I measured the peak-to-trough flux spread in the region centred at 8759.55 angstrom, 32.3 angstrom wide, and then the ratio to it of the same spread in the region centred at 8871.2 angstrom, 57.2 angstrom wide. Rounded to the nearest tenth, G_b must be 1.5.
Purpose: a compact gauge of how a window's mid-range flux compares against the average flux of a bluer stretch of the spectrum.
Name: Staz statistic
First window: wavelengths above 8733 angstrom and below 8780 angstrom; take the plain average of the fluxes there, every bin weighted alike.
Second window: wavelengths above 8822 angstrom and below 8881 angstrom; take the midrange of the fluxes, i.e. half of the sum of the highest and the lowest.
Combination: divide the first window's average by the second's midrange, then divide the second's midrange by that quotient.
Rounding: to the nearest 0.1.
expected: 10.3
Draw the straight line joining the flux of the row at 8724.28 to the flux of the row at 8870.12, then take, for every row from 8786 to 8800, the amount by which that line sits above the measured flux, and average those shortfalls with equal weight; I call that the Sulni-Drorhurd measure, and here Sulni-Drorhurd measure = -0.67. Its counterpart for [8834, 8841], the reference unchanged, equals -0.76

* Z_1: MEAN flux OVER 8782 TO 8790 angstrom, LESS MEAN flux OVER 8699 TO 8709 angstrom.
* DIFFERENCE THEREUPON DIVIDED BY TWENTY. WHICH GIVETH 0.015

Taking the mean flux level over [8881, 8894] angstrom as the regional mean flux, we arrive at 10.3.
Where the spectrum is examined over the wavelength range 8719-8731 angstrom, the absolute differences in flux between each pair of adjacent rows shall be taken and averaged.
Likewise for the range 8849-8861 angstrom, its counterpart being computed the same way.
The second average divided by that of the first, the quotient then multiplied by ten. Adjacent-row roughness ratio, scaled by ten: 33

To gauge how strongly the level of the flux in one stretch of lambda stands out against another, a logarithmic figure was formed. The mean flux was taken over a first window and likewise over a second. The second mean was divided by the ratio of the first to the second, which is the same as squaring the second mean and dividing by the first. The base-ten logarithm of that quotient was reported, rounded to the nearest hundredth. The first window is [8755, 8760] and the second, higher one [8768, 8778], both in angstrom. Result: 1.03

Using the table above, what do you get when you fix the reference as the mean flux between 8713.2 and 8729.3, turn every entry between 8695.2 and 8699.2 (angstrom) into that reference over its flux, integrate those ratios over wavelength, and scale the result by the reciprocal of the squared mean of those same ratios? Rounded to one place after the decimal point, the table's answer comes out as 4.0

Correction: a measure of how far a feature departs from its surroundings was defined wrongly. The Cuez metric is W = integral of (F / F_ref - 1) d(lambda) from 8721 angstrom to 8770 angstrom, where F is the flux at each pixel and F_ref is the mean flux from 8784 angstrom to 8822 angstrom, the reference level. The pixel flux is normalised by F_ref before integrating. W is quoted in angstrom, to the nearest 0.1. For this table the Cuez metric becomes -1.3 angstrom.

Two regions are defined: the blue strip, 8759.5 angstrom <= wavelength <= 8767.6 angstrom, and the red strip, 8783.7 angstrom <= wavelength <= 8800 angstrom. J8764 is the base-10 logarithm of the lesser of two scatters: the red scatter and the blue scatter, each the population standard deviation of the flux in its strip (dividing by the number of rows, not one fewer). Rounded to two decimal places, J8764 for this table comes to -1.67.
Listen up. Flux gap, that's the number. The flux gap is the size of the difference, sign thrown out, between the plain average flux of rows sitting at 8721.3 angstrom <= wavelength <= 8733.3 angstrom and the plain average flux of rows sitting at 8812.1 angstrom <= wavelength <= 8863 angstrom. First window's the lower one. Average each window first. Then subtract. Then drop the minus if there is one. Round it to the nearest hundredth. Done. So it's 0.17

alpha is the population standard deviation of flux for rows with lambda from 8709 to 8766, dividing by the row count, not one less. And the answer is 0.16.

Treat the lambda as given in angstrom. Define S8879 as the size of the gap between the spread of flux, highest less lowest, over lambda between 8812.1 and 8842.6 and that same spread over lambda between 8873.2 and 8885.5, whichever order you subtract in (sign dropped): 0.18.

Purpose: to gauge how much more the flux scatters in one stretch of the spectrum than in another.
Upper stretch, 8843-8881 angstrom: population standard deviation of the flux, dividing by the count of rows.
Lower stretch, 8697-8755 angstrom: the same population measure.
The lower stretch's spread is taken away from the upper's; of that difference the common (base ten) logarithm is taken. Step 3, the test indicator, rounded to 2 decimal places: -0.80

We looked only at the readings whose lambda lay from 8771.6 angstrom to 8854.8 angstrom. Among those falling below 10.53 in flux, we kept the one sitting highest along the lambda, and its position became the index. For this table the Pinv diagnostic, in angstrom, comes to 8853.80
